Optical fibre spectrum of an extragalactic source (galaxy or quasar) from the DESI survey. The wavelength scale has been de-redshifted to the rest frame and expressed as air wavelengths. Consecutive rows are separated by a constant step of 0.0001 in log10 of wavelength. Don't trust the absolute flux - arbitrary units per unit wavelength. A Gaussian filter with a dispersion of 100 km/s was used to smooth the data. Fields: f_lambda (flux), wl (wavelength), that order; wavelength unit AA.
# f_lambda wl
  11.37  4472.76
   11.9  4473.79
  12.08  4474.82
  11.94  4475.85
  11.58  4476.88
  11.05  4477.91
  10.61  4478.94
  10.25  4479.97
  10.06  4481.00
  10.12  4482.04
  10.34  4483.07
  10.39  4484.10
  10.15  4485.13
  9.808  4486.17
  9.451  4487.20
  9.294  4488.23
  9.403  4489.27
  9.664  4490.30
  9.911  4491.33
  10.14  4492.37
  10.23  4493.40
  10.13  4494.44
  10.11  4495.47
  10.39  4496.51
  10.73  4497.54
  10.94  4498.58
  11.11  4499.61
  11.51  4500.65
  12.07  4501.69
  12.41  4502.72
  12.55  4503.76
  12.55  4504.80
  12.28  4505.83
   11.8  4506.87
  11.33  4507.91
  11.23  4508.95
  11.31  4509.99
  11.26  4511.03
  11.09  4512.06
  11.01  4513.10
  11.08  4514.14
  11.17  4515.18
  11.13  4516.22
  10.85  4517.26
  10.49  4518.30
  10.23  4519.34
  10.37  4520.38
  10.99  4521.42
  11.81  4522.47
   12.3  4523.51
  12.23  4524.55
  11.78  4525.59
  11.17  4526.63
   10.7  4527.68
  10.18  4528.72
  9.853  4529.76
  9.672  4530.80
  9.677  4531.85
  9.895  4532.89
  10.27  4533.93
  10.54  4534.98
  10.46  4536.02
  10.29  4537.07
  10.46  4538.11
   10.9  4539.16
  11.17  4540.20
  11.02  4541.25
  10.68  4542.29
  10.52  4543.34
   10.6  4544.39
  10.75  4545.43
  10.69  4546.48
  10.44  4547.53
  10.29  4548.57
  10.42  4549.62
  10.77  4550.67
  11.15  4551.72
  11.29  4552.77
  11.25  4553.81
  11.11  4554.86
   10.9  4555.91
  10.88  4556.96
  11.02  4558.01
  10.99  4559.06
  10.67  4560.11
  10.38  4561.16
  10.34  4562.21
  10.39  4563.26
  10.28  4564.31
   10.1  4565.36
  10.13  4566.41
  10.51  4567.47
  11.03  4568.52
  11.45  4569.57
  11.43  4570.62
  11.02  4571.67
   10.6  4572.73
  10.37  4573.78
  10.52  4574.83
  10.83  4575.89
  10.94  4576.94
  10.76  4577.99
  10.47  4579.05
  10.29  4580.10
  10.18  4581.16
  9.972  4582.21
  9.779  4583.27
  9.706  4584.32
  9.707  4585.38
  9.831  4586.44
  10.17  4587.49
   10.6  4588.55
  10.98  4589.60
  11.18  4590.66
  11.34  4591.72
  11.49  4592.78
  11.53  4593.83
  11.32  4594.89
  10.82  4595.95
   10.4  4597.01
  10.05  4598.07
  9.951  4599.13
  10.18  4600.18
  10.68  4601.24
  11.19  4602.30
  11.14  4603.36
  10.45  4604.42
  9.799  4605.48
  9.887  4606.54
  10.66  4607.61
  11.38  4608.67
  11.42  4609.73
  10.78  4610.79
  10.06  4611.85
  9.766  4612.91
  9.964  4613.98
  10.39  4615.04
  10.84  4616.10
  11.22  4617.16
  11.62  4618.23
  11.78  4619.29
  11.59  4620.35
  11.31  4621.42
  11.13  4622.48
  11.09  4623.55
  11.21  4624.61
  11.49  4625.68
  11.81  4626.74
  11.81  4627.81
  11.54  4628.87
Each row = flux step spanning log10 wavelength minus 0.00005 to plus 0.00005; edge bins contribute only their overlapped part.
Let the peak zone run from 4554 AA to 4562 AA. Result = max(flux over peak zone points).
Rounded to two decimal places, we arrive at 11.11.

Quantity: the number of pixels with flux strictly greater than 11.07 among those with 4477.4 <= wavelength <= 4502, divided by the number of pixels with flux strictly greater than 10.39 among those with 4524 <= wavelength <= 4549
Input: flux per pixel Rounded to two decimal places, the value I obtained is 0.19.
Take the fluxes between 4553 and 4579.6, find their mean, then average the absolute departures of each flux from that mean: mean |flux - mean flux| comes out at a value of 0.32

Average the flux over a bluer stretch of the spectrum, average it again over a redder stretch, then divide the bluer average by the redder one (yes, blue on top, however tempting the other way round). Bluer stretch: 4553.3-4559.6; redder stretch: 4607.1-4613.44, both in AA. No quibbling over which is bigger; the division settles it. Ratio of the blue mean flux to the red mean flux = 1.03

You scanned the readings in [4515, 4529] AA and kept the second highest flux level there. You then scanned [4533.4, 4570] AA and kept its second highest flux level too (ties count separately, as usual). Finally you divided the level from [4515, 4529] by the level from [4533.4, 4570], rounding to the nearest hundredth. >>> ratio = 1.08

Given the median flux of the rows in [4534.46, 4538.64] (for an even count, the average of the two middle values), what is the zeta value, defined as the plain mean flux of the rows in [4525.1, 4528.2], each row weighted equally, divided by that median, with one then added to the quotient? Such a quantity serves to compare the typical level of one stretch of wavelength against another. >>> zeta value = 2.07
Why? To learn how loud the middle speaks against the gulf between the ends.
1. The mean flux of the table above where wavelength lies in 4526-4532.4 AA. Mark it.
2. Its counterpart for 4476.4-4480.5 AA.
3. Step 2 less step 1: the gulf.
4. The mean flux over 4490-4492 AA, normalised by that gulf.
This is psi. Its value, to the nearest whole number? 15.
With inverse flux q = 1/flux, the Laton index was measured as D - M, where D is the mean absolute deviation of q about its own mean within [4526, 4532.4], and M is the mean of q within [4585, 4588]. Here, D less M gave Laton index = -0.097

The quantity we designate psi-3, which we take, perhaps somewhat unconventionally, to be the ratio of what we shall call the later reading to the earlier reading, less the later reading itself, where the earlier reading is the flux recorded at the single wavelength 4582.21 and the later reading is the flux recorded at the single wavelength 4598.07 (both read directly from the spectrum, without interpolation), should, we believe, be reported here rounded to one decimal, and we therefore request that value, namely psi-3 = -9.0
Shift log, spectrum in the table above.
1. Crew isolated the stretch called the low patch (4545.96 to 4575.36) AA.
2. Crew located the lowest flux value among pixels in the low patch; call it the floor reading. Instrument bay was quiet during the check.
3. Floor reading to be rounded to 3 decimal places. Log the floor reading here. 10.100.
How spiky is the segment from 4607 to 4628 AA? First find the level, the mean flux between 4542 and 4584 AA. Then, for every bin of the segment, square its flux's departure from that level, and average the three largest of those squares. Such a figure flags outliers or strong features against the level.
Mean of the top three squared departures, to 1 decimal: 1.3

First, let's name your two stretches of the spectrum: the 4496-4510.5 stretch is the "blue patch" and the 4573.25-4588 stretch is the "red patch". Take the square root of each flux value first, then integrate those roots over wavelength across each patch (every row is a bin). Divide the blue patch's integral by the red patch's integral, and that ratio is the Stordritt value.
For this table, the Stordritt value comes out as 1.04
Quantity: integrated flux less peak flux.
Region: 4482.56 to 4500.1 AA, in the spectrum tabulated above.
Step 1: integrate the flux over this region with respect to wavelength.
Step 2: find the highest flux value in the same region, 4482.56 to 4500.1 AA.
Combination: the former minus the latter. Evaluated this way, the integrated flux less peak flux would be 167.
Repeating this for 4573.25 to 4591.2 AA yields 175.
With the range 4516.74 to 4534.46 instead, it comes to 178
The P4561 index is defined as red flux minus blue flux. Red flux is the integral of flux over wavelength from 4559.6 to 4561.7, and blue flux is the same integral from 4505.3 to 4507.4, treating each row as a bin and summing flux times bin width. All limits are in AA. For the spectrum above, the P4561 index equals -3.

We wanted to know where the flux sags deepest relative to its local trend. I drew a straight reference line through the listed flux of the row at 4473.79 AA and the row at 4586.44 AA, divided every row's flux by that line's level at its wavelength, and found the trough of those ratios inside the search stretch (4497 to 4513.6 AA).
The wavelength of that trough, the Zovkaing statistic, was 4497.54 AA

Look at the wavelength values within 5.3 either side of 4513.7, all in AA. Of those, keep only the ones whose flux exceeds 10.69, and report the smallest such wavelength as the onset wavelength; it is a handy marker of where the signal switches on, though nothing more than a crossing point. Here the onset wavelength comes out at 4508.95 AA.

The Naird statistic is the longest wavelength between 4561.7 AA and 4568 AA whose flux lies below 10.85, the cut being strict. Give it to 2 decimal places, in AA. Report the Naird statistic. 4567.47 AA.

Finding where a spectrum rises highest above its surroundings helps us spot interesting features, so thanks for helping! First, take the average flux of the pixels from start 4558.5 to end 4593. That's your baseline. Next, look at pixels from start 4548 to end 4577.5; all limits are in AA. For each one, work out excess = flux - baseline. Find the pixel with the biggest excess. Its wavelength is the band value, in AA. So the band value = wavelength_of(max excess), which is 4569.57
